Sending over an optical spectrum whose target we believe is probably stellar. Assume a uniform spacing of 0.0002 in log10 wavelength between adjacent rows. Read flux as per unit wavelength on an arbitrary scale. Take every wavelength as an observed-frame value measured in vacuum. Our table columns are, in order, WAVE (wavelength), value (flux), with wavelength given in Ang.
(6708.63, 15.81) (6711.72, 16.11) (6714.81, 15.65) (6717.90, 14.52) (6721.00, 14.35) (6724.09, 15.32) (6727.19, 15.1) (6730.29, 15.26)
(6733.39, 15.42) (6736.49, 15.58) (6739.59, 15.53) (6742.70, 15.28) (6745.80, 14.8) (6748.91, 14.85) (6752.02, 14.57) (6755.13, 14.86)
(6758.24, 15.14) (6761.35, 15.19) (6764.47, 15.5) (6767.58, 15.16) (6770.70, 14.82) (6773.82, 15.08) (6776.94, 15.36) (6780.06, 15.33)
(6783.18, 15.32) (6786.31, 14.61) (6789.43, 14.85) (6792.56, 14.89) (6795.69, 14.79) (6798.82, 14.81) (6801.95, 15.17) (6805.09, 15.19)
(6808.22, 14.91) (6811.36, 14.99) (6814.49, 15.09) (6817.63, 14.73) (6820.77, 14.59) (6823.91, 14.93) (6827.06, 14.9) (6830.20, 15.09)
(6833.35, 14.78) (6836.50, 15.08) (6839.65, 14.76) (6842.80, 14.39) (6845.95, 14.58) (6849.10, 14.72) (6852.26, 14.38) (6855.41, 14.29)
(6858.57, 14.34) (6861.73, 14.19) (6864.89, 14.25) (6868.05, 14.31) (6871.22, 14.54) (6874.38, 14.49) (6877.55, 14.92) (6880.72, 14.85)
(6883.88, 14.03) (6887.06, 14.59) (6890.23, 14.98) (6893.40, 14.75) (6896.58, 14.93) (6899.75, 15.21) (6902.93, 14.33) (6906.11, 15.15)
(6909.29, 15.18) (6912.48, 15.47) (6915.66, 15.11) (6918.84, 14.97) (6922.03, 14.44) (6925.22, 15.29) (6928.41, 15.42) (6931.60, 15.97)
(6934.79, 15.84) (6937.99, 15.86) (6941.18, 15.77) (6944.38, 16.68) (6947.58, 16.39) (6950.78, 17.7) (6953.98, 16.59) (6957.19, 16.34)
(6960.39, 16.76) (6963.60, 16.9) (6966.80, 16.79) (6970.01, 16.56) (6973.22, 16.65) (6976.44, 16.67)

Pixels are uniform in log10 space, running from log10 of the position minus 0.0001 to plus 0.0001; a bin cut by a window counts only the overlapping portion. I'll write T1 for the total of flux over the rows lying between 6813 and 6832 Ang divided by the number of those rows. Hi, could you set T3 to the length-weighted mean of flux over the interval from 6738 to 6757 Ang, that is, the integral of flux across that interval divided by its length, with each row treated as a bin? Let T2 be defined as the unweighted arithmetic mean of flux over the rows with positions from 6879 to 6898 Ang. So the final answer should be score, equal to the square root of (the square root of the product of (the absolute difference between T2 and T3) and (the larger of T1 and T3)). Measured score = 1.45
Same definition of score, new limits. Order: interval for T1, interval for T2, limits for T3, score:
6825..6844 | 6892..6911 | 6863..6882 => 1.54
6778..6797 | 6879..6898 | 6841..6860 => 1.36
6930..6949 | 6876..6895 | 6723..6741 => 1.82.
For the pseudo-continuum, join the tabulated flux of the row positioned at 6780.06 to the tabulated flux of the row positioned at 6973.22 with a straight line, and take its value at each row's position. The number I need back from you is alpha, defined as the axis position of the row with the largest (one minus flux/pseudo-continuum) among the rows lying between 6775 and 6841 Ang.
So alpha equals 6820.77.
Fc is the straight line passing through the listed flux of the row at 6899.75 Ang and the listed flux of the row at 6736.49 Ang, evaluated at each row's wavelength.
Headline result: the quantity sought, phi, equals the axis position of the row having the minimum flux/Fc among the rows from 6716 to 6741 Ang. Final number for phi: 6721.00 Ang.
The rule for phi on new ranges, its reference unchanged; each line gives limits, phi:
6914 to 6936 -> 6922.03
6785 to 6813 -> 6786.31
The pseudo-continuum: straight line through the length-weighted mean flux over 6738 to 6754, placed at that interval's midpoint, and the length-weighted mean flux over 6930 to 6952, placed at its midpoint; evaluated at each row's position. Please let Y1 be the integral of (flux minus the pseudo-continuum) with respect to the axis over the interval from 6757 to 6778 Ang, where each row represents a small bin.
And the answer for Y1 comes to 1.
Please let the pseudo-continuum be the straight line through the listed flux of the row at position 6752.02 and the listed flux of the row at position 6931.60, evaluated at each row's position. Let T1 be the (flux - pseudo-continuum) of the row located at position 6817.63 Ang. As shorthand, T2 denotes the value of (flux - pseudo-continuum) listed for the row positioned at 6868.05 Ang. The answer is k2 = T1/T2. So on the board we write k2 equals 0.3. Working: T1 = -0.4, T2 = -1.2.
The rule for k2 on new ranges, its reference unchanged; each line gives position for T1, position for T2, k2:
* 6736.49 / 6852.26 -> -1.2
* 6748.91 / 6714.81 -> 0.2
